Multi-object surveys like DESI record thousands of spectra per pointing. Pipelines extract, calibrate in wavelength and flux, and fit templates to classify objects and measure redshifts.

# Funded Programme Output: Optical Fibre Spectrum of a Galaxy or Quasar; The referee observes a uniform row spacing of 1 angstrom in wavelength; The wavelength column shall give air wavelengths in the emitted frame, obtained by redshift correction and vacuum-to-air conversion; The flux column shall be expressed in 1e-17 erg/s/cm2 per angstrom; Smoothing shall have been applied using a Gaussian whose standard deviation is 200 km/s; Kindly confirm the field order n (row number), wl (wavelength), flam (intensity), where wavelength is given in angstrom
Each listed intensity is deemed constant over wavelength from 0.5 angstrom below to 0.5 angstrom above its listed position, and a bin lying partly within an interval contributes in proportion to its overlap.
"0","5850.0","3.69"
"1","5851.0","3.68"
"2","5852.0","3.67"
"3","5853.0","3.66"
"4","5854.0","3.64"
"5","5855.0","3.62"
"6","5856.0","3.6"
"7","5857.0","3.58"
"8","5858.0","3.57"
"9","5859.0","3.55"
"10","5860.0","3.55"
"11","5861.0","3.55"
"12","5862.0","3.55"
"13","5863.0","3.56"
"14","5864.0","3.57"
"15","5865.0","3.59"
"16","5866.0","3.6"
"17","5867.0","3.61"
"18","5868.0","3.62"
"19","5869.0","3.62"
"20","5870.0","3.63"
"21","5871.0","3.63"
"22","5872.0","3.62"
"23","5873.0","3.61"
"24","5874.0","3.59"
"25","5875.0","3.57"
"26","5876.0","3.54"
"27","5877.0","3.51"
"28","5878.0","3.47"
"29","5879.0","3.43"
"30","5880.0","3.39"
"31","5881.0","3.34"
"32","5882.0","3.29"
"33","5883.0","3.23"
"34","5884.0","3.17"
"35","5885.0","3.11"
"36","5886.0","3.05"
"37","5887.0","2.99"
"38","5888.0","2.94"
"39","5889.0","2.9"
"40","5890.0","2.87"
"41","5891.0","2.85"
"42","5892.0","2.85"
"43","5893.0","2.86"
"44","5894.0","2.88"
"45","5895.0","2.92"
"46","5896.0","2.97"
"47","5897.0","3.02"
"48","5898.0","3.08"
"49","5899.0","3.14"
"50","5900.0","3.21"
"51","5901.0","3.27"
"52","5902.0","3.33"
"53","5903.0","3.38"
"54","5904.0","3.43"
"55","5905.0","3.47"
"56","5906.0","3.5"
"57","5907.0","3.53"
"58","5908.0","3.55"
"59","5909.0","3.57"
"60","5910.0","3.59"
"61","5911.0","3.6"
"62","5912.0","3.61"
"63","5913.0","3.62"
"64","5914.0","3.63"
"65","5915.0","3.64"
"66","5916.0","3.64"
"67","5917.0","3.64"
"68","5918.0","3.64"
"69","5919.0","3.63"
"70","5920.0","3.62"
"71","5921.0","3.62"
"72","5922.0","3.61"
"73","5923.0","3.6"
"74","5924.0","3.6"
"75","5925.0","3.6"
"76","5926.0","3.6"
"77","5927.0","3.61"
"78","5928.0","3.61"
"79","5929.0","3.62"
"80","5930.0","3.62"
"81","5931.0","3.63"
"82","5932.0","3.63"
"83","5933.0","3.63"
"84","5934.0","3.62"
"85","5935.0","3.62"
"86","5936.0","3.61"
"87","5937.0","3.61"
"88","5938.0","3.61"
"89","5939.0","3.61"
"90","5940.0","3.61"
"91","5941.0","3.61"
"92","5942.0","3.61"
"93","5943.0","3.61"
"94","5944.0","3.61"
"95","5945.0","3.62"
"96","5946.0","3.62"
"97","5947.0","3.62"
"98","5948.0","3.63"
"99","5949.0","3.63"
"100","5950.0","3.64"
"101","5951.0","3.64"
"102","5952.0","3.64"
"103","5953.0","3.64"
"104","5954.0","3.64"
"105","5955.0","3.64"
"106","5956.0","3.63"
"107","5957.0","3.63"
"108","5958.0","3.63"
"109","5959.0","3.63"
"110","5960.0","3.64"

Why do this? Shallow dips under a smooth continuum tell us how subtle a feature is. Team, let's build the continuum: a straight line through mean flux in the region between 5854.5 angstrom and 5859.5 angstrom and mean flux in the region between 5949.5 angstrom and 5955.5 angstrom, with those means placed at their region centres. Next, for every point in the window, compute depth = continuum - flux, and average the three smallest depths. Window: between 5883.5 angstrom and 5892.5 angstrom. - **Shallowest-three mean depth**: 0.49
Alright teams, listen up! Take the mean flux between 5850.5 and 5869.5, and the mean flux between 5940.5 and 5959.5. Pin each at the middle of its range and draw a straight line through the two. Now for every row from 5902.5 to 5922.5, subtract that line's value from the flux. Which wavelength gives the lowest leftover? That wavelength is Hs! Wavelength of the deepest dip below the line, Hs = 5903.0 angstrom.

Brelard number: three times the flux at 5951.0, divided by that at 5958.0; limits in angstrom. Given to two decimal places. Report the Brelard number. 3.01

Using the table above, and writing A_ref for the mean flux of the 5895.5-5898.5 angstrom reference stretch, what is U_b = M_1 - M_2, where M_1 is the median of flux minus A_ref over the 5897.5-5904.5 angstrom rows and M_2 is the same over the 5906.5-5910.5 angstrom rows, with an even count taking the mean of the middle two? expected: -0.29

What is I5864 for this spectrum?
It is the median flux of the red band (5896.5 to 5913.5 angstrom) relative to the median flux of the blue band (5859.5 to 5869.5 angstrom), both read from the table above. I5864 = 0.97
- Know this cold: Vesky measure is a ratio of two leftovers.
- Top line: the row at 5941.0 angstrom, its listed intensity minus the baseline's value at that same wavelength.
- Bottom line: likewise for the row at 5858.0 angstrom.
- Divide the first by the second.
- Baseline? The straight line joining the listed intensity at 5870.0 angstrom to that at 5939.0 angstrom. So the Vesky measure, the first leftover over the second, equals 0.0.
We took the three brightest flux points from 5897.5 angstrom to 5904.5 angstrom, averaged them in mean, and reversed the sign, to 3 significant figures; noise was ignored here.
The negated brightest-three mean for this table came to -3.38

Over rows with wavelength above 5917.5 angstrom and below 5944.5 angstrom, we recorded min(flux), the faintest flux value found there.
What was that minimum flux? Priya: 3.6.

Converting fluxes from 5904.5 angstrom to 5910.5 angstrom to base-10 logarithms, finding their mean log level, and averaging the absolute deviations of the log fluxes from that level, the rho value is 0.0043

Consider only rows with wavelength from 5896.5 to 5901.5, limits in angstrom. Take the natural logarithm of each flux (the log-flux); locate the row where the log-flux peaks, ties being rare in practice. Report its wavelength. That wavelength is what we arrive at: 5901.0 angstrom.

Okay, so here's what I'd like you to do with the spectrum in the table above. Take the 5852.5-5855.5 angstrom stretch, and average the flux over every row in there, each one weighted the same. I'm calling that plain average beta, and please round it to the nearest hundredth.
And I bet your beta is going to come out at 3.64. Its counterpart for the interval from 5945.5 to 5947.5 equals 3.62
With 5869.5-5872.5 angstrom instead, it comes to 3.63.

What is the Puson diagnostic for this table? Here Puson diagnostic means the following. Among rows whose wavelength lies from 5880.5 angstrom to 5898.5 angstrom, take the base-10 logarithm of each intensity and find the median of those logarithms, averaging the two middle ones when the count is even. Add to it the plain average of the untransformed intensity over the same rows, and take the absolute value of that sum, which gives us 3.49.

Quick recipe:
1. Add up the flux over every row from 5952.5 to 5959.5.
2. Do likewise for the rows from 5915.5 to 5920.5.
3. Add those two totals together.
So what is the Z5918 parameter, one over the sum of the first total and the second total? 0.023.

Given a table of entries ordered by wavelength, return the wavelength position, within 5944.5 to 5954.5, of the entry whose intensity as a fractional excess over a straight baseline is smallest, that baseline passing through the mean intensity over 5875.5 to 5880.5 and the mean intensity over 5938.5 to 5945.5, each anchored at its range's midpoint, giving 5947.0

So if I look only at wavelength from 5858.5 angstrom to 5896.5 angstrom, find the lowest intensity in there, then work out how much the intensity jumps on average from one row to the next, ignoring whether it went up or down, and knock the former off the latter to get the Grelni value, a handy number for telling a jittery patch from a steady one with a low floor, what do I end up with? -2.82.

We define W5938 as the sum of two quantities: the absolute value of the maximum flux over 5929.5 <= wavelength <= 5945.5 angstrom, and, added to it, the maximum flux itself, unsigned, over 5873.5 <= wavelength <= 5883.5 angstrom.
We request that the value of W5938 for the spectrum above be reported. 7.22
